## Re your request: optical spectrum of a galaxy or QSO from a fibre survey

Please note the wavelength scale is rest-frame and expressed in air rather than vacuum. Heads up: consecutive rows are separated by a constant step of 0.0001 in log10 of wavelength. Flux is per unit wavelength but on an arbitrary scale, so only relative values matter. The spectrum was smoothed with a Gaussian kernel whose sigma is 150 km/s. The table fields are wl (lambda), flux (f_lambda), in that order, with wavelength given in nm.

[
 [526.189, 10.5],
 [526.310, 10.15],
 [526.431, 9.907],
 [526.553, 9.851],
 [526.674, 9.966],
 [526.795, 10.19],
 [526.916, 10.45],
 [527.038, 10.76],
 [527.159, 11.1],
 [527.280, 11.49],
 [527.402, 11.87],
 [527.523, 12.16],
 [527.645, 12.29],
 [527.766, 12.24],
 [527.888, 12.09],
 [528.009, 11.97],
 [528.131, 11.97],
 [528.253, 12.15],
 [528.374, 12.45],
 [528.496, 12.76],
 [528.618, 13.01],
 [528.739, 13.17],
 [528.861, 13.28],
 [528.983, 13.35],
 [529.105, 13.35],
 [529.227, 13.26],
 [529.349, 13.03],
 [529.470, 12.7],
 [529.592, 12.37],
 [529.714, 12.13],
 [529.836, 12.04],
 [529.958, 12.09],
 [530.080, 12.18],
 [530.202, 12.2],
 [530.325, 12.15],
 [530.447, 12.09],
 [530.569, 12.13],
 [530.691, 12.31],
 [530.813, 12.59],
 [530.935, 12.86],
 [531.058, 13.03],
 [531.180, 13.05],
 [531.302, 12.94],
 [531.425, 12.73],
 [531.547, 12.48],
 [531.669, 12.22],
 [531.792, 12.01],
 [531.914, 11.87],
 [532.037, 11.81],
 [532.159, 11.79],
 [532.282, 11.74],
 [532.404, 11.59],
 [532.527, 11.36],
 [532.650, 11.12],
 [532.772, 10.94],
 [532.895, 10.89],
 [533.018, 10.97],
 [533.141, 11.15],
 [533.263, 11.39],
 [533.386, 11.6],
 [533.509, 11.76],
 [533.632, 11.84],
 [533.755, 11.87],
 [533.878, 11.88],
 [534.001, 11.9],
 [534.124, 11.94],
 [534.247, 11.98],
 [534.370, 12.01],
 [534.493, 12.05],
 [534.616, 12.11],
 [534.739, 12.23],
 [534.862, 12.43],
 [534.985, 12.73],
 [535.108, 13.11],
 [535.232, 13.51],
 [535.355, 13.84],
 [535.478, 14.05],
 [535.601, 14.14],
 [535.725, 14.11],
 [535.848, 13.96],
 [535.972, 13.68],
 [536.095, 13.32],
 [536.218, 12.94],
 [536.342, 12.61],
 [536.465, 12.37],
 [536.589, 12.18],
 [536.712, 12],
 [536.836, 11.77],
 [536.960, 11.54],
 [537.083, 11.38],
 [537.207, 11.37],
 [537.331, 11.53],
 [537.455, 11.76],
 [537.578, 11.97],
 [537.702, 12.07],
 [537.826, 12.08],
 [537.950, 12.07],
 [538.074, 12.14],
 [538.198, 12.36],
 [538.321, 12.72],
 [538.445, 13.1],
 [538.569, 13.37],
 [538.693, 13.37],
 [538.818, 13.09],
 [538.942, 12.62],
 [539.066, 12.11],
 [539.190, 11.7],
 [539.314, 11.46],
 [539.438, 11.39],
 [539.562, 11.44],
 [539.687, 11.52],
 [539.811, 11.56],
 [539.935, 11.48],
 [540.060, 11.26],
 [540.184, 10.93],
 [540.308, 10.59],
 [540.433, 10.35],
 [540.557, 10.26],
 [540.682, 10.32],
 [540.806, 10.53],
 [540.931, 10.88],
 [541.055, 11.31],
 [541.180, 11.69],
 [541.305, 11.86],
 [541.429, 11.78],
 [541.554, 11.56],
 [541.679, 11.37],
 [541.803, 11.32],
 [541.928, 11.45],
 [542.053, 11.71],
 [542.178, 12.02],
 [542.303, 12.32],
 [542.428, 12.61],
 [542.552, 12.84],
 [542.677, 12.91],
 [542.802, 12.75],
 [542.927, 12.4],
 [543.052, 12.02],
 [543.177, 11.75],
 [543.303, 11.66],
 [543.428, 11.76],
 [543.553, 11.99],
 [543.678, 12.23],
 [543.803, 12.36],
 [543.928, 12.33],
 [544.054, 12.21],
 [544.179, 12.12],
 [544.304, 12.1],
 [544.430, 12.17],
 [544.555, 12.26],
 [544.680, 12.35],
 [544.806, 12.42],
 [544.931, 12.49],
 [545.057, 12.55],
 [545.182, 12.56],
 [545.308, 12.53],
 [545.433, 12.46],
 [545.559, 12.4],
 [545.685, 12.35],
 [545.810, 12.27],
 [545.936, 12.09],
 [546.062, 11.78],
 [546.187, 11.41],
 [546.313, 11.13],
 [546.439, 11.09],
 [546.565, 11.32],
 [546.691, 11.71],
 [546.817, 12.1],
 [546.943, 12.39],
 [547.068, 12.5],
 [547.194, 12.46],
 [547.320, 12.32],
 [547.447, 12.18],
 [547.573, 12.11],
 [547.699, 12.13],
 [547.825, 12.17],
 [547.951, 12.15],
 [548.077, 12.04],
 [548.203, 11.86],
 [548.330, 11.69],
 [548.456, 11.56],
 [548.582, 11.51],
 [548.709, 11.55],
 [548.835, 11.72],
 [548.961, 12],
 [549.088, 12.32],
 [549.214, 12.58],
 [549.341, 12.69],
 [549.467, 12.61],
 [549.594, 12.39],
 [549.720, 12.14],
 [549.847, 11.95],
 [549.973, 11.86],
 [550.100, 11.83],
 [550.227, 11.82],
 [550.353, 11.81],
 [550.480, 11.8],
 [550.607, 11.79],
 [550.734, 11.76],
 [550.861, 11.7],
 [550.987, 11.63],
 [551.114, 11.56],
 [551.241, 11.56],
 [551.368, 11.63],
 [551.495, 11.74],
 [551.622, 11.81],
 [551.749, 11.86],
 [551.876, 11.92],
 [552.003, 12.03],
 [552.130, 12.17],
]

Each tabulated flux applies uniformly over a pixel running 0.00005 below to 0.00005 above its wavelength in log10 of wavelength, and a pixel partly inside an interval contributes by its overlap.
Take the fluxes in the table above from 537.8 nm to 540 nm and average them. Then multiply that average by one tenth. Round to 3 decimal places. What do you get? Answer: 1.220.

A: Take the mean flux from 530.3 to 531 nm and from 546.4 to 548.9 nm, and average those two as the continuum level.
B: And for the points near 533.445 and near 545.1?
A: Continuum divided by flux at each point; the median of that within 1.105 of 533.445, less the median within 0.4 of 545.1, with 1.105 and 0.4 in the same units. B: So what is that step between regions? 0.07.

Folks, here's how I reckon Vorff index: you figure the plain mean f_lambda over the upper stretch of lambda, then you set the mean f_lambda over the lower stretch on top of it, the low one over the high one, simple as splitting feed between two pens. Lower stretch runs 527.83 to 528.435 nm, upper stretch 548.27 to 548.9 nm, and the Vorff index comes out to 1.04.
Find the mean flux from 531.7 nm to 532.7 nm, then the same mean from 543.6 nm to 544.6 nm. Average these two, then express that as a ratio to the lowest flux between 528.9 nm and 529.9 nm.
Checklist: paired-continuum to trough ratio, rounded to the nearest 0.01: 0.99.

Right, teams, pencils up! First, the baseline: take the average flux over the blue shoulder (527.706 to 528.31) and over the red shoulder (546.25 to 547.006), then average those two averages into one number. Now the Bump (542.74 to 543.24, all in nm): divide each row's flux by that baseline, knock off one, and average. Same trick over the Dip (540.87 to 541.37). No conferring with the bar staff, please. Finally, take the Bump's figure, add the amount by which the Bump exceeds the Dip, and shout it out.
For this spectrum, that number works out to 0.10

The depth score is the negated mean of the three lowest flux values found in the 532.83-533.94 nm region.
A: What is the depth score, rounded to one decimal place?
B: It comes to -11.0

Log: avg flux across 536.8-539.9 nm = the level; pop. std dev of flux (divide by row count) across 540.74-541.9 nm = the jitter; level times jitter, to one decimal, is 4.9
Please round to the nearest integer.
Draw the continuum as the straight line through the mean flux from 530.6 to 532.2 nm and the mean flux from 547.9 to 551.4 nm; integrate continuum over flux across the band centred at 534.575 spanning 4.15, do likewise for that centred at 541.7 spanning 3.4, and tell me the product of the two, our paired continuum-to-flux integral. 15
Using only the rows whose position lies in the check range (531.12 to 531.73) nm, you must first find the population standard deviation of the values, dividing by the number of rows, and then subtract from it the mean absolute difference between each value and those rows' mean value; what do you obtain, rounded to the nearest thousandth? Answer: 0.036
